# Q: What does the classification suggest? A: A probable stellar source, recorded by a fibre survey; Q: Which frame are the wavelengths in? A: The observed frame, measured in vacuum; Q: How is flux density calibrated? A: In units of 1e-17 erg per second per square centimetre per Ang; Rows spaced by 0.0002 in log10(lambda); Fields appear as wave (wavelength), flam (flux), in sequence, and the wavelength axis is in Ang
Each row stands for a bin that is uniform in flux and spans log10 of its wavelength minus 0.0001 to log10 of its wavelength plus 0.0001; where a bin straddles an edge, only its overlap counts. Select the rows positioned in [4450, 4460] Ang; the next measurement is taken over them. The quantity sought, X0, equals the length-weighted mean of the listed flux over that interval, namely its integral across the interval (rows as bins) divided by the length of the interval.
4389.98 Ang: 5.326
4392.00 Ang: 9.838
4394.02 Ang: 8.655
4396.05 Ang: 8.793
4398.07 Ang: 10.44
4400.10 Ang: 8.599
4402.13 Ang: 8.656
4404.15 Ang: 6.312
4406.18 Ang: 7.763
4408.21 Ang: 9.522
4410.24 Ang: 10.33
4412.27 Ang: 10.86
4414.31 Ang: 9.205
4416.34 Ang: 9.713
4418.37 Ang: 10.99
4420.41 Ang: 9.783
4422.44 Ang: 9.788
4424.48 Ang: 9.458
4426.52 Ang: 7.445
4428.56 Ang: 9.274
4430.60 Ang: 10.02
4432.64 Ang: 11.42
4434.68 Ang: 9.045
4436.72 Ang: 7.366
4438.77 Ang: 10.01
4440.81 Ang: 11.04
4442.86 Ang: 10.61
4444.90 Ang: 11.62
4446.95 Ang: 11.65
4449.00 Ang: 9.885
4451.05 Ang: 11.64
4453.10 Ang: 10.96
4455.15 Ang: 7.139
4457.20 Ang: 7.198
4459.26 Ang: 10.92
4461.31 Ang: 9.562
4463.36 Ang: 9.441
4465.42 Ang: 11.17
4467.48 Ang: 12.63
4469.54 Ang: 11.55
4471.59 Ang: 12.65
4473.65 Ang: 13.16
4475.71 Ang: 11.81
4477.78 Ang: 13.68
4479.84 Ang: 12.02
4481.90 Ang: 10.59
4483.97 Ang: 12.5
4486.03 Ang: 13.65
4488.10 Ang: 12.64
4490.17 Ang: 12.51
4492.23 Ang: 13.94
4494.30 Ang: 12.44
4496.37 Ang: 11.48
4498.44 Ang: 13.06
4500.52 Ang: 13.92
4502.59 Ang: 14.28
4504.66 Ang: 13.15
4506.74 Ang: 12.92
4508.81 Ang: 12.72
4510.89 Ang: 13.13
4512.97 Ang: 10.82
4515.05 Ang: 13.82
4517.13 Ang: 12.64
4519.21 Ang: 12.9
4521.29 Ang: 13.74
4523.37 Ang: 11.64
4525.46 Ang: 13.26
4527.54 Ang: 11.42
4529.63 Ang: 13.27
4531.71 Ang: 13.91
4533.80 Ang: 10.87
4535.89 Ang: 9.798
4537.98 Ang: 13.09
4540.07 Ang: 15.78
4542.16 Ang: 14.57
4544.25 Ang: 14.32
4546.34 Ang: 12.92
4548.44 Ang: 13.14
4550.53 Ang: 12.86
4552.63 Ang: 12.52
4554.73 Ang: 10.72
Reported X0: 9.5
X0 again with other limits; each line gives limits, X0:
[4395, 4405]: 8.6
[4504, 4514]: 12.5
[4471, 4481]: 12.6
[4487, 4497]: 12.7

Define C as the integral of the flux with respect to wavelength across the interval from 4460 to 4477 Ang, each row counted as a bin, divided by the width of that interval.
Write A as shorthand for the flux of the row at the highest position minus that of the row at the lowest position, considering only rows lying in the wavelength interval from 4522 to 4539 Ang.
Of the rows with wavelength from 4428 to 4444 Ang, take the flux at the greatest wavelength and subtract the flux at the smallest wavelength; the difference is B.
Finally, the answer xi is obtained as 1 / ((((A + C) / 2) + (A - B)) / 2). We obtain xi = 0.30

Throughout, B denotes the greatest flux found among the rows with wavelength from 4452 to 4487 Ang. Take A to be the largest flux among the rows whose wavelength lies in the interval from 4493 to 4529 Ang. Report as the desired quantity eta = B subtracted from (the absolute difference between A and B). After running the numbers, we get -13.1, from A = 14.28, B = 13.68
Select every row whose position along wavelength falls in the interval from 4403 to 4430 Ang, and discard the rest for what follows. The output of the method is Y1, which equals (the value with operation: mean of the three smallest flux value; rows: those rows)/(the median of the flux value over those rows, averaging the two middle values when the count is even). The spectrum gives 0.753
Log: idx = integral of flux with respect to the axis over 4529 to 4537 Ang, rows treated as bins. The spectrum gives 95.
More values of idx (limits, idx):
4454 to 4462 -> 70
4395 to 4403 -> 73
